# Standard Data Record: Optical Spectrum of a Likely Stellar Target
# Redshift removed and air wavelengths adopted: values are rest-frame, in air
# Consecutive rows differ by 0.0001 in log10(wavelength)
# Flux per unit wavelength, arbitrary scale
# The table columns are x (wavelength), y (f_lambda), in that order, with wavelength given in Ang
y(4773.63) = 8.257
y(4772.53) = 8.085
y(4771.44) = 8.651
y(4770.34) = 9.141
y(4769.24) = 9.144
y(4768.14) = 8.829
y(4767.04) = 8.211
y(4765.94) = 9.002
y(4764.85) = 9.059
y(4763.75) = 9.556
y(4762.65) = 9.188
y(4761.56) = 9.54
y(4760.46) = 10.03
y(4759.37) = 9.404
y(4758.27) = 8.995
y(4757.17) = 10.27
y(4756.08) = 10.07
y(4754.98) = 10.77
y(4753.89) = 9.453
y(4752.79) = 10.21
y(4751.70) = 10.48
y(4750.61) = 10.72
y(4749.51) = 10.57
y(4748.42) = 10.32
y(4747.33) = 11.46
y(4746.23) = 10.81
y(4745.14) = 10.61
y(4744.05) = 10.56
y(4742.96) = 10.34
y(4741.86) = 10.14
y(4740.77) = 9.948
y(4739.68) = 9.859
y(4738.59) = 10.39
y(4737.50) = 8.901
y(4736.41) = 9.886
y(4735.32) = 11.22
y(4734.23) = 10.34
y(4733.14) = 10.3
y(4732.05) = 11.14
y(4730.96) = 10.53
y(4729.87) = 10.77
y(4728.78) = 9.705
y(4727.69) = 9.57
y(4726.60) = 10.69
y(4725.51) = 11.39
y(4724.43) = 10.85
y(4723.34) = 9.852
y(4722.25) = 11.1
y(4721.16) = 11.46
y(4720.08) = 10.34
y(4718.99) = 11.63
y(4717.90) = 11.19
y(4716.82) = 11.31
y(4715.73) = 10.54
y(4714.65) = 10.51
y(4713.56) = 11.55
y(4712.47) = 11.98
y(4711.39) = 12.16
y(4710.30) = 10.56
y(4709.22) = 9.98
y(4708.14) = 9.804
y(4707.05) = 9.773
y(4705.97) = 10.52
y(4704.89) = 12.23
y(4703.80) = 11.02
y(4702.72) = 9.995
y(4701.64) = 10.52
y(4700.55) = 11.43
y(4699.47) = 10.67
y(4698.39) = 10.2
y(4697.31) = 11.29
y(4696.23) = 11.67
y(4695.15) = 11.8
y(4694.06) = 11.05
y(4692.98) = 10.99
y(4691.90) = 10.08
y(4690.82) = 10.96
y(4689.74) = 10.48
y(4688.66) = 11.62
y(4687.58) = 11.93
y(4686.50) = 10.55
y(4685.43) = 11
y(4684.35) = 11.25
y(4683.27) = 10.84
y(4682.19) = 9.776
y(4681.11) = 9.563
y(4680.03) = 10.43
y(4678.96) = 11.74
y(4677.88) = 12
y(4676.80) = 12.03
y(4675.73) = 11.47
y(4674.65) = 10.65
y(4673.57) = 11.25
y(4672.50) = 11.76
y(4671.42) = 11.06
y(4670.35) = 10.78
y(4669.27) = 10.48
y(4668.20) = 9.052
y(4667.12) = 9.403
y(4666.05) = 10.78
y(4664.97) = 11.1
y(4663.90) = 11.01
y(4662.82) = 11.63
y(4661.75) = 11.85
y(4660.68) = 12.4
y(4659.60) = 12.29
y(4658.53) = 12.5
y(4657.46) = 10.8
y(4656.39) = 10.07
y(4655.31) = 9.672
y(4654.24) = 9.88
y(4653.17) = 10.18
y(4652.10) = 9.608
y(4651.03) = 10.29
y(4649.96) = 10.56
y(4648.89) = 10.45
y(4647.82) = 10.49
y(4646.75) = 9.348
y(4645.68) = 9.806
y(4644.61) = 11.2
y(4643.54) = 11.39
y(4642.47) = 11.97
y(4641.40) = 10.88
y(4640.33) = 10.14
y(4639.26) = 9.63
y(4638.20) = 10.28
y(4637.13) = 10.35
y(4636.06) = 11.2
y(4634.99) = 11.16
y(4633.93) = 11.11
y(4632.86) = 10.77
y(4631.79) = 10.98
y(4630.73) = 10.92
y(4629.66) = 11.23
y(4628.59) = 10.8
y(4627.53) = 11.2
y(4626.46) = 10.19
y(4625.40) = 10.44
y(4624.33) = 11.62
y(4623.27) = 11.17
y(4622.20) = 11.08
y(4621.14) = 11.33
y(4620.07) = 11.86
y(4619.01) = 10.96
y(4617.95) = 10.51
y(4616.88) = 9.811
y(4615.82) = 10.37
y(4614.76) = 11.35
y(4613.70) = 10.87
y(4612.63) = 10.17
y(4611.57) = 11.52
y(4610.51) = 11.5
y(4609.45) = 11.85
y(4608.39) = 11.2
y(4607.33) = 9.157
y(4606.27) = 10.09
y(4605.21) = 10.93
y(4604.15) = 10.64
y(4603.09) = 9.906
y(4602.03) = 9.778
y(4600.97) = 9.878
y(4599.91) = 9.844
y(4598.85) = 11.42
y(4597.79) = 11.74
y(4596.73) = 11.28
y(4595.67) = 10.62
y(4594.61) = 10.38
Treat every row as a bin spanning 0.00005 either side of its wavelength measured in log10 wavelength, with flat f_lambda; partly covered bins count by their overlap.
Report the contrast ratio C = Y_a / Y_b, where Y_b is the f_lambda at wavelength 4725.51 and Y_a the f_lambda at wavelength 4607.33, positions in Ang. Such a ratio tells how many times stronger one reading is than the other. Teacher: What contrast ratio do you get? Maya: 0.80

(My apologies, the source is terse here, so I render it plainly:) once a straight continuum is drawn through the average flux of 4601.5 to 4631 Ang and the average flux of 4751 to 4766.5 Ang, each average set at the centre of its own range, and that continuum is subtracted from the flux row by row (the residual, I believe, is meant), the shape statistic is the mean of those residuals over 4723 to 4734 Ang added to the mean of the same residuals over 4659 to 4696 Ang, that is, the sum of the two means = 1.2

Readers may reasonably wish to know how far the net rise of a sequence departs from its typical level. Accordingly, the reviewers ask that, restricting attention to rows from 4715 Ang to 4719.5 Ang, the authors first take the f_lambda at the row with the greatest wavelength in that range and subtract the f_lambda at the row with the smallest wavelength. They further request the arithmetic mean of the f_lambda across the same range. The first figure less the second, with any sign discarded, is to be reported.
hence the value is 10.1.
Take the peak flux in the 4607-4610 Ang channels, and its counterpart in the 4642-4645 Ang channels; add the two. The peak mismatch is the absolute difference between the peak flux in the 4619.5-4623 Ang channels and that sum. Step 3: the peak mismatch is 12.0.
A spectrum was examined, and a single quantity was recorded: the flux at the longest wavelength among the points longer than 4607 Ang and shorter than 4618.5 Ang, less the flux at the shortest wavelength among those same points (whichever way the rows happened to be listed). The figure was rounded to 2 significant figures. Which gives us 1.4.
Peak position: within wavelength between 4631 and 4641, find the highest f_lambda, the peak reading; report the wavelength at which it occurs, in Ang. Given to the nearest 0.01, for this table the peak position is 4636.06 Ang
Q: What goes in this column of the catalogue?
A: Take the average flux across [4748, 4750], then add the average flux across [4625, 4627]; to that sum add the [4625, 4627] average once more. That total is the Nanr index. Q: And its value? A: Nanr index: 31.1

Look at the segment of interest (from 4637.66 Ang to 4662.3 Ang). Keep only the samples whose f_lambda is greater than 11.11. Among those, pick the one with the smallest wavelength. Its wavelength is 4642.47 Ang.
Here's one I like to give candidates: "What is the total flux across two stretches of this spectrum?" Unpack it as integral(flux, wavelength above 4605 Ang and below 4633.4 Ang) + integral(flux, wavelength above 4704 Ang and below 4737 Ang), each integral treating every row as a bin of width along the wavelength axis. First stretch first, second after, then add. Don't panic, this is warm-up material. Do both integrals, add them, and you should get 664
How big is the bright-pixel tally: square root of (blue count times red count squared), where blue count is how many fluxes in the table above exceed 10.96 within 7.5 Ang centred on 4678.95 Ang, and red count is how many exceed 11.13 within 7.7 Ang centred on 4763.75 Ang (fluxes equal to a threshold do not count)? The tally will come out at 0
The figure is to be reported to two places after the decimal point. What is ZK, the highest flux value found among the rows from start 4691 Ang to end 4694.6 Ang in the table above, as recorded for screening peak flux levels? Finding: 11.05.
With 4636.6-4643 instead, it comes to 11.97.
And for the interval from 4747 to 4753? 11.46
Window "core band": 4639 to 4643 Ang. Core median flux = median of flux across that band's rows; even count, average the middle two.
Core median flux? 10.5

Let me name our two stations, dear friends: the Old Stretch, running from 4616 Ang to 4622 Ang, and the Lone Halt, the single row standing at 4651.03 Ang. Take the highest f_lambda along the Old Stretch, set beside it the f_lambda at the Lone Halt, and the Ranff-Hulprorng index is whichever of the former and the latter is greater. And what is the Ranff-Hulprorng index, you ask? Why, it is 11.9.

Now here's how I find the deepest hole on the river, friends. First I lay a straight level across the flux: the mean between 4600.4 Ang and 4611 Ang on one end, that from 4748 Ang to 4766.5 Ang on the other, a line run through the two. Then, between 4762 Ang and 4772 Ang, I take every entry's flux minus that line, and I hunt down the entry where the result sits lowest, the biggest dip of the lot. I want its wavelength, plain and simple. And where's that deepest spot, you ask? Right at 4767.04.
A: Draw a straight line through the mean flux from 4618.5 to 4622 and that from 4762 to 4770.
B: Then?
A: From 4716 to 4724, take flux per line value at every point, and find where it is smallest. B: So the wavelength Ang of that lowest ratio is 4723.34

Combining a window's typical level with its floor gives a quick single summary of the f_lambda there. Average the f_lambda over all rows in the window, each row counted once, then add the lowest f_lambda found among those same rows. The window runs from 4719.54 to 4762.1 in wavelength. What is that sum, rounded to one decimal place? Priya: 19.2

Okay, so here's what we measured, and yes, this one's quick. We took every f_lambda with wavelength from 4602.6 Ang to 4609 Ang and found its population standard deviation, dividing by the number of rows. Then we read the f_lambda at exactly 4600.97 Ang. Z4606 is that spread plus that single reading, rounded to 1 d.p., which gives 10.6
